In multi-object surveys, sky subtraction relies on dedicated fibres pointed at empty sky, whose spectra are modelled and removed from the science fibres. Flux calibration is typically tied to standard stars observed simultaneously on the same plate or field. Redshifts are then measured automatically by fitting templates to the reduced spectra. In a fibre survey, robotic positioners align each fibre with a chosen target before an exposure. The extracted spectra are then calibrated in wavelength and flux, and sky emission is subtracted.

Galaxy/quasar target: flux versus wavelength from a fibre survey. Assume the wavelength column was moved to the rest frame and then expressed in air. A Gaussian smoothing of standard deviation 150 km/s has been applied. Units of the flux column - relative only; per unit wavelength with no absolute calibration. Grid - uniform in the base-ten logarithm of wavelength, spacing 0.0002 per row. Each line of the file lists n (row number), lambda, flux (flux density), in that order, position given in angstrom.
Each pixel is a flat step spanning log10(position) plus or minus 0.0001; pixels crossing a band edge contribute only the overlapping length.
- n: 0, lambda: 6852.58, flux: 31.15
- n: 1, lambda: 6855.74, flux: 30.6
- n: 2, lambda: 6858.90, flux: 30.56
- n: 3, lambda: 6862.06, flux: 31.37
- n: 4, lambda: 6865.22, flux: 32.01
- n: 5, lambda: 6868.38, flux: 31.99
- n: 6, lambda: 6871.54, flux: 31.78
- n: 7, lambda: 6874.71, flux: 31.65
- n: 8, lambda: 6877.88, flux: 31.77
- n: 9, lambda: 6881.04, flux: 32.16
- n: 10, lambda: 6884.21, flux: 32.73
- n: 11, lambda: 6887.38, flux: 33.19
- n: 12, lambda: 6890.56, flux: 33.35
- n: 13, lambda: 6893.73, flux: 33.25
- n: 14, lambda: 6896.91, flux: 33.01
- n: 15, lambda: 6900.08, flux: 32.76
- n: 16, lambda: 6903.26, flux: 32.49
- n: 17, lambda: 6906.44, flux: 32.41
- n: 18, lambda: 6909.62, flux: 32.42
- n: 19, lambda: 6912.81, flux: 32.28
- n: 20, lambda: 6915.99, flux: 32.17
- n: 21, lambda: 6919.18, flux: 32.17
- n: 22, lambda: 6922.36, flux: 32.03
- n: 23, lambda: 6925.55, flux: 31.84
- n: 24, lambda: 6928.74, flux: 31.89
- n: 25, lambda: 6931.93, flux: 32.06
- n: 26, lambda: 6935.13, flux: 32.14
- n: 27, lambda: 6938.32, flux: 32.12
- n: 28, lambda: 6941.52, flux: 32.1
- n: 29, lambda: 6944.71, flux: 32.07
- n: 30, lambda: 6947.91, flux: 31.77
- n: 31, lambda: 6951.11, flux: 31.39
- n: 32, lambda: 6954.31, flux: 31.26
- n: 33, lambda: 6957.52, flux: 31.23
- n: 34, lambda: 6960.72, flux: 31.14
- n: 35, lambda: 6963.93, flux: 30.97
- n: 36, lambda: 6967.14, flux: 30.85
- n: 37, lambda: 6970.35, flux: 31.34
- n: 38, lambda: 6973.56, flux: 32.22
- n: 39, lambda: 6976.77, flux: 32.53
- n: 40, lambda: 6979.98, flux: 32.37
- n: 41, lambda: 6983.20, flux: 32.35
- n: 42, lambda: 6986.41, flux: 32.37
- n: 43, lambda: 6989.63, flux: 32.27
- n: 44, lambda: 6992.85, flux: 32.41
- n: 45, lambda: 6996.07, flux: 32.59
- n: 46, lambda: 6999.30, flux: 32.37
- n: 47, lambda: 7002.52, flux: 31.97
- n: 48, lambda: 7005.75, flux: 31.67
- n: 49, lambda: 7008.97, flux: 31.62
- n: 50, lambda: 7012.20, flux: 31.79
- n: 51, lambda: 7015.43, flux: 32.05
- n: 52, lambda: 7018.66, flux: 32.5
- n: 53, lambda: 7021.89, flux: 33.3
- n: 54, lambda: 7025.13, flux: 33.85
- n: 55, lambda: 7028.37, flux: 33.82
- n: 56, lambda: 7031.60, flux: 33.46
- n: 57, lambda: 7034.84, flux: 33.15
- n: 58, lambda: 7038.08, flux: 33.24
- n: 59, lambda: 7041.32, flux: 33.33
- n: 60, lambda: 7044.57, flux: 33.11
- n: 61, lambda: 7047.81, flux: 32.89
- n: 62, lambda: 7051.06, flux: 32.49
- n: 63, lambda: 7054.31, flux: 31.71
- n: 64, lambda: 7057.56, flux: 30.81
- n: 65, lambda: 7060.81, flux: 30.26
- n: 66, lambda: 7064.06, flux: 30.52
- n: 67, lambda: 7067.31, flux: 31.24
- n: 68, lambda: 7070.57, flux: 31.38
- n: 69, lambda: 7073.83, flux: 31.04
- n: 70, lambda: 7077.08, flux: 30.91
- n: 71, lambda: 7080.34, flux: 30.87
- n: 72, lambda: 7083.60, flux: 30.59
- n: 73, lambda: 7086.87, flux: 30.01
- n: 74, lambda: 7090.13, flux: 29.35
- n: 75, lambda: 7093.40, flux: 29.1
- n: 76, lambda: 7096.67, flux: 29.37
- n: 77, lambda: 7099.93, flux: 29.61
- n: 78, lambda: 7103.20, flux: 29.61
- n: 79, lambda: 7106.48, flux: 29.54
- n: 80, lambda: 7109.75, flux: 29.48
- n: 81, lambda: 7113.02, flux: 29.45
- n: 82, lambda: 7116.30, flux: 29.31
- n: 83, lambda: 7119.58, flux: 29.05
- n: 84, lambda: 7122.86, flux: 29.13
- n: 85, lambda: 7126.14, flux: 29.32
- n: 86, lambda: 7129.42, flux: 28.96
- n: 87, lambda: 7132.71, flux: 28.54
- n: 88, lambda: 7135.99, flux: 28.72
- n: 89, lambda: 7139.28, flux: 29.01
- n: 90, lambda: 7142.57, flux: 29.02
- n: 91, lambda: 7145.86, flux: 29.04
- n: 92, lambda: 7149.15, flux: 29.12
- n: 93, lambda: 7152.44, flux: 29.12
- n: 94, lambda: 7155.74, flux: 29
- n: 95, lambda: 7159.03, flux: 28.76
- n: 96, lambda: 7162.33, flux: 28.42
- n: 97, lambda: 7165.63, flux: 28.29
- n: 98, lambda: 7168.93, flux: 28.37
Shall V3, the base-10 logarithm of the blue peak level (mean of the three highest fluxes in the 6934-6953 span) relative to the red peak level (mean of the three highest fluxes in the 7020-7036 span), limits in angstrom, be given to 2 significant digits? -0.021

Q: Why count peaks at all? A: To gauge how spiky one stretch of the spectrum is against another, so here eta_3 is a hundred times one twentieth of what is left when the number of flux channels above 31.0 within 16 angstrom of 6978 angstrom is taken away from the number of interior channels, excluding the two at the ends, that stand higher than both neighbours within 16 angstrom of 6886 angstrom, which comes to -35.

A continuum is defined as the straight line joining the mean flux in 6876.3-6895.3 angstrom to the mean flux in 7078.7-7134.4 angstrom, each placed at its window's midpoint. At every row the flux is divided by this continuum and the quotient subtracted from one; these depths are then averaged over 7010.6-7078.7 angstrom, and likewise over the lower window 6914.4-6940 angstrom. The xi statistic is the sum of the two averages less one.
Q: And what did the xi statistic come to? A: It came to -1.06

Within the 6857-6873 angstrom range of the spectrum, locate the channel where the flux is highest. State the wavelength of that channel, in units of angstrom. 6865.22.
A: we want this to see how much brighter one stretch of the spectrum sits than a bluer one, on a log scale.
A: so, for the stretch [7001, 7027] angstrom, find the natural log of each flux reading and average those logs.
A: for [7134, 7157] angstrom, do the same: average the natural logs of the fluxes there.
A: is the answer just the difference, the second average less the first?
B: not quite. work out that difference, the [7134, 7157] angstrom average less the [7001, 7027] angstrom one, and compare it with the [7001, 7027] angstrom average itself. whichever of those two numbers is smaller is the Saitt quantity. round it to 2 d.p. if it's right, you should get -0.11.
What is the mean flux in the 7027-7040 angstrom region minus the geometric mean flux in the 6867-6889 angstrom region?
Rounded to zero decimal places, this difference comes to 1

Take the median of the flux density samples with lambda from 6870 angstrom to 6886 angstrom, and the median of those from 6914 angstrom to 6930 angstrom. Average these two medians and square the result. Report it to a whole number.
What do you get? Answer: 1018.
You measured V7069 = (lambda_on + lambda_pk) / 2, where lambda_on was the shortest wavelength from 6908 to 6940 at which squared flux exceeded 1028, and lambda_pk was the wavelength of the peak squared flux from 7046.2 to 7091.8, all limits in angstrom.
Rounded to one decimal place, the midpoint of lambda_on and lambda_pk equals 6978.7 angstrom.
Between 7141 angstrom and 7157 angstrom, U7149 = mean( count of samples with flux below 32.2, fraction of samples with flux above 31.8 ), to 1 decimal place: 2.5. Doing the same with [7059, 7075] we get 2.5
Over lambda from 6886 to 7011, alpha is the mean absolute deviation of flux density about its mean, 0.45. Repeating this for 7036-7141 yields 1.18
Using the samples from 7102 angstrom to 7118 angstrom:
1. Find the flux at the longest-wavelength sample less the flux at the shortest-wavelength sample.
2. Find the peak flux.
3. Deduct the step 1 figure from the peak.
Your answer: 29.9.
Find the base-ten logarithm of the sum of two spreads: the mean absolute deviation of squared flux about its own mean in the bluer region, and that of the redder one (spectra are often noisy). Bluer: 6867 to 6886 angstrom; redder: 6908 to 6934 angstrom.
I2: 1.5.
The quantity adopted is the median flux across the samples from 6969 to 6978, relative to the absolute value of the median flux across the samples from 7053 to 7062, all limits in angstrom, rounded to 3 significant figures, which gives 1.05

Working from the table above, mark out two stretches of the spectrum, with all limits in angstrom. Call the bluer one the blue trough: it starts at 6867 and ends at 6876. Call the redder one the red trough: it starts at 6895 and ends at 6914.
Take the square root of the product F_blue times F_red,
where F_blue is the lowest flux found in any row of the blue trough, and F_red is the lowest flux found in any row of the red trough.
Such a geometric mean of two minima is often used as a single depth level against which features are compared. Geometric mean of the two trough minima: 32.0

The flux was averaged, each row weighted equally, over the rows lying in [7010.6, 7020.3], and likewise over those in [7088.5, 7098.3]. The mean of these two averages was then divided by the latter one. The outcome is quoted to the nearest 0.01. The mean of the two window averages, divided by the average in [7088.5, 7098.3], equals 1.05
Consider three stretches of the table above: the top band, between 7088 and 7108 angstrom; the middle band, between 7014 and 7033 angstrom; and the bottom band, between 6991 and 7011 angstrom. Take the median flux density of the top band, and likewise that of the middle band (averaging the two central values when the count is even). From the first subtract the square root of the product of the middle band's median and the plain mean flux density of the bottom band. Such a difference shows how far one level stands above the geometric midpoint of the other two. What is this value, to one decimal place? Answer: -3.3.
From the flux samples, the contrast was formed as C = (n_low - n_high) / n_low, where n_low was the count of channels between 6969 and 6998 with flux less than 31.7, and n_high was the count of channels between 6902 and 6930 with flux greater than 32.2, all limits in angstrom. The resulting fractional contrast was -3.0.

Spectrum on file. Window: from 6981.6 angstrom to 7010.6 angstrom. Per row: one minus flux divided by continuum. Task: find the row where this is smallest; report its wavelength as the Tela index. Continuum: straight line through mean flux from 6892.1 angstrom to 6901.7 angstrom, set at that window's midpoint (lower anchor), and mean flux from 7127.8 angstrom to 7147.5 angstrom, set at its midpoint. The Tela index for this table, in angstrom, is 6996.07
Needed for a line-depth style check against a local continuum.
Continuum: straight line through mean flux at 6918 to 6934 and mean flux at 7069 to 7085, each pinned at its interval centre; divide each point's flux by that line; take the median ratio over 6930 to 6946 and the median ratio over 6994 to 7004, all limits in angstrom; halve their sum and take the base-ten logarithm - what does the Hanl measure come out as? 0.007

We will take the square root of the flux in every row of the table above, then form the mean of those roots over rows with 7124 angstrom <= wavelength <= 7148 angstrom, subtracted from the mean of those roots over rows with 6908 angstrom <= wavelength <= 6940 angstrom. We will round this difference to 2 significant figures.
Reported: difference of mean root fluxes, 0.29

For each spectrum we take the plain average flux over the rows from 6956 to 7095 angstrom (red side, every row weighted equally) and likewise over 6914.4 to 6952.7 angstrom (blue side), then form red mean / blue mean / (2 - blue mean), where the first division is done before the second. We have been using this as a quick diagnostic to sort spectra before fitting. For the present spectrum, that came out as -0.0332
